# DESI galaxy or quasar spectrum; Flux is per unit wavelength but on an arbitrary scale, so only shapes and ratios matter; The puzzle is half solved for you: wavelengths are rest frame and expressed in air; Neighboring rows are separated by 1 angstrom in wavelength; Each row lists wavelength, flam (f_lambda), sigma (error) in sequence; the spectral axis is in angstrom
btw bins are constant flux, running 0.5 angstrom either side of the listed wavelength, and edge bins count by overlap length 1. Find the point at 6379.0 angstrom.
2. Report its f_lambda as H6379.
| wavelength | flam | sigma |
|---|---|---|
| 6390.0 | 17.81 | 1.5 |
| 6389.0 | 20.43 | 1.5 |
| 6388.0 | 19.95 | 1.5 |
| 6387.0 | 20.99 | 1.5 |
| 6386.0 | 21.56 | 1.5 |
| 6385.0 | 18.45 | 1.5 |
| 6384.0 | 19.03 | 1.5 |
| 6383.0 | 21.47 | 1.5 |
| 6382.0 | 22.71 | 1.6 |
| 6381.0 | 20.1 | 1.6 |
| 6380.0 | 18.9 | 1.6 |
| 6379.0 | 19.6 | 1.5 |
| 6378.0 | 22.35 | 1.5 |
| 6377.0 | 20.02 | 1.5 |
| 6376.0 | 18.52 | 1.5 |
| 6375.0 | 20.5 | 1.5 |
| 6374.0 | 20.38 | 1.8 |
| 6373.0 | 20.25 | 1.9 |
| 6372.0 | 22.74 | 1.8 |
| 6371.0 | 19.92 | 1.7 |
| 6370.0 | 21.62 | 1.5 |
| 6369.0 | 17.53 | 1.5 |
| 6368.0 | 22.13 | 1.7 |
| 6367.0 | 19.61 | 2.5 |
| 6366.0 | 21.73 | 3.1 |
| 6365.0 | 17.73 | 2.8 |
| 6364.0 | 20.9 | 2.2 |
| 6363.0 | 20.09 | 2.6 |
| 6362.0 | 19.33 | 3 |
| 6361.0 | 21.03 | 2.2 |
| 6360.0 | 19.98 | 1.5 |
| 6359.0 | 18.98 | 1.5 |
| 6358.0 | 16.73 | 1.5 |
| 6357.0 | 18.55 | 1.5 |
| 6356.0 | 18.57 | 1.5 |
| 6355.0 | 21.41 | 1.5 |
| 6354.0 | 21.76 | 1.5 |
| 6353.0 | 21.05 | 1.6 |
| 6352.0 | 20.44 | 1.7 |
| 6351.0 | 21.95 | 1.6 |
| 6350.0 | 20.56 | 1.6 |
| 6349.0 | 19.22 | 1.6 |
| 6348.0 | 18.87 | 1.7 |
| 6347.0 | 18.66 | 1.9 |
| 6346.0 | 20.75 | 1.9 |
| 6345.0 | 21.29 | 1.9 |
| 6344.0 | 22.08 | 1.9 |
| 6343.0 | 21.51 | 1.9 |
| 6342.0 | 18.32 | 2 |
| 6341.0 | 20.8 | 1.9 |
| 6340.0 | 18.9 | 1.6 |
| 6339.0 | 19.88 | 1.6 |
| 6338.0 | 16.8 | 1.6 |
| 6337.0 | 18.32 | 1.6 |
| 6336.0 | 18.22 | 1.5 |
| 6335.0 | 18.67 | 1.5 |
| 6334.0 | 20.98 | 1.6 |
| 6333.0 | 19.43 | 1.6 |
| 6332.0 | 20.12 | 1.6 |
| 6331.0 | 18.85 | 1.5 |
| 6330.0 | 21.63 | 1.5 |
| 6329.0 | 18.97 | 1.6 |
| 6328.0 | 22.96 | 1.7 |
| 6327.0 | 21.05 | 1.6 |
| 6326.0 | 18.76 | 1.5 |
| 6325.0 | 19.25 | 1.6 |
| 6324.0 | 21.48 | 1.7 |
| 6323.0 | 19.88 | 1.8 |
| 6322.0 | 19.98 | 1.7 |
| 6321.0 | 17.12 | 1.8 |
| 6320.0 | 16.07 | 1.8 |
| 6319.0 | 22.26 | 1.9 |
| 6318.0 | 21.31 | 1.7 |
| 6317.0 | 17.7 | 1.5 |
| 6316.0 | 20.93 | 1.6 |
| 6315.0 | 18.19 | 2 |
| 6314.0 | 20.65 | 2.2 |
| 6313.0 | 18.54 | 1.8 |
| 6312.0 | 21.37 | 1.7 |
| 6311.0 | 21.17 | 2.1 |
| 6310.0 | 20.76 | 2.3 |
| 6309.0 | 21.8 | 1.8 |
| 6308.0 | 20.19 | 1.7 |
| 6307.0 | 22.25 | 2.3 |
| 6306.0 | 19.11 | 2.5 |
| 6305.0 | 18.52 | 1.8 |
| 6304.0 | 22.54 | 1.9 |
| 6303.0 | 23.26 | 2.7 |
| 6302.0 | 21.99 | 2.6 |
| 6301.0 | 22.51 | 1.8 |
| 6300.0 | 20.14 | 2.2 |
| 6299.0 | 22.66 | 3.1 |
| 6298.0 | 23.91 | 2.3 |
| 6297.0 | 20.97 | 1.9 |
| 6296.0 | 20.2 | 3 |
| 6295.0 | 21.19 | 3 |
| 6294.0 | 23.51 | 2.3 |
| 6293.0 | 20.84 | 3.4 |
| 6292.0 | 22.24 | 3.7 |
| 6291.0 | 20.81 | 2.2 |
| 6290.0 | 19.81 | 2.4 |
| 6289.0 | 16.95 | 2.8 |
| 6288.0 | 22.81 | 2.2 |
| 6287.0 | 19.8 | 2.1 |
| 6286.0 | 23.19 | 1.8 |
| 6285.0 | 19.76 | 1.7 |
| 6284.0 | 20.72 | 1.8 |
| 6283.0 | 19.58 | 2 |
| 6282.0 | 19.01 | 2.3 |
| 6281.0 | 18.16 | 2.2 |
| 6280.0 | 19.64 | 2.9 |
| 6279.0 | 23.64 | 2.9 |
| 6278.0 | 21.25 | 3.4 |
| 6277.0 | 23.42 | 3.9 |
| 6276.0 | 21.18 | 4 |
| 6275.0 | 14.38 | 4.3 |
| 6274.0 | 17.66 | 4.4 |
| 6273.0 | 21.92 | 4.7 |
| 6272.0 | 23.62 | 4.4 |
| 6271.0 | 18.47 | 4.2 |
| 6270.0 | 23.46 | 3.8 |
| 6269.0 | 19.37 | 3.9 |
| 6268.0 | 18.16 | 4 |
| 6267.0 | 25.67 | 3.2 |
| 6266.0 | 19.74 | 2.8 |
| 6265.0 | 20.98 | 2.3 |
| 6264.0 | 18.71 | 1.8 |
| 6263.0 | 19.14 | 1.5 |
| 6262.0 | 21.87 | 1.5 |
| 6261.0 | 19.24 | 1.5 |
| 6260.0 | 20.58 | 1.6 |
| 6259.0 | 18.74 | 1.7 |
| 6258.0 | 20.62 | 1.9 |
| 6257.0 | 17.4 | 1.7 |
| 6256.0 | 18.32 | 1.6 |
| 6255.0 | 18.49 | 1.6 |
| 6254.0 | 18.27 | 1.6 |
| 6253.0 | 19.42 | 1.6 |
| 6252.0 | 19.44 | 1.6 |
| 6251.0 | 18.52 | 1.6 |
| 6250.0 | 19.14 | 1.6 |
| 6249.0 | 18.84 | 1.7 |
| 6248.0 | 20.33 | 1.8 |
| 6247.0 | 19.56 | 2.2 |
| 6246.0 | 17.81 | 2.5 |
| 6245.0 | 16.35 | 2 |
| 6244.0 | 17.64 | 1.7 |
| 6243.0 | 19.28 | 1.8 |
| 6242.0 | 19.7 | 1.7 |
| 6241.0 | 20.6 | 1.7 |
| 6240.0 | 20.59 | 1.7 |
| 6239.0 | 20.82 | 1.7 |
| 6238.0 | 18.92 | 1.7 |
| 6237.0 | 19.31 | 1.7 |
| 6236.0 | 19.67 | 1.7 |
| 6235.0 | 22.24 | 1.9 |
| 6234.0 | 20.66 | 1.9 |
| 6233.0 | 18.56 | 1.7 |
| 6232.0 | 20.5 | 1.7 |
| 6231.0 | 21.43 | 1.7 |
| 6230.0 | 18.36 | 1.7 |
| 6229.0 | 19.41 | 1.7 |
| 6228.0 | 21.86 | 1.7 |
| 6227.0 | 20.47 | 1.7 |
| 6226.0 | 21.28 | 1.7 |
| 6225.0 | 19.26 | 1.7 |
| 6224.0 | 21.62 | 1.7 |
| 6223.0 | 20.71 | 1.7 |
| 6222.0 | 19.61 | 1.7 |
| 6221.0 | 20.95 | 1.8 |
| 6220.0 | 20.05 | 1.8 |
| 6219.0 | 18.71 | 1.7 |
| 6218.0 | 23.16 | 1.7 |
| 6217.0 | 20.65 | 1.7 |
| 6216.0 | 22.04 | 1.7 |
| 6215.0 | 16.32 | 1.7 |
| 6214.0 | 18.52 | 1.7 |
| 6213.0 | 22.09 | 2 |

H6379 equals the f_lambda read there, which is 19.6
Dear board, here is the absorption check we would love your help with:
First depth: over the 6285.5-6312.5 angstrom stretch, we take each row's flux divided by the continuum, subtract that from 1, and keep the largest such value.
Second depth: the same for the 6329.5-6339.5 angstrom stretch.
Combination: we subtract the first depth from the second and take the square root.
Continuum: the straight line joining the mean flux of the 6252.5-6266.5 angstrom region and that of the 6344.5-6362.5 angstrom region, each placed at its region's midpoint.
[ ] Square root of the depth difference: 0.14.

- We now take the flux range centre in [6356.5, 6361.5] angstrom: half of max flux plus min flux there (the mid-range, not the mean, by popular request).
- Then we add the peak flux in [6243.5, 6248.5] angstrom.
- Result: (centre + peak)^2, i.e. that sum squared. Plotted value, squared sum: 1537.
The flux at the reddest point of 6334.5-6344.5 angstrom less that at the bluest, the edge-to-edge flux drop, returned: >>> 3.4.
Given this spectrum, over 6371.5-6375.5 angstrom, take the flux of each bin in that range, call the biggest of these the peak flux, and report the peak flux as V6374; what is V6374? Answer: 22.74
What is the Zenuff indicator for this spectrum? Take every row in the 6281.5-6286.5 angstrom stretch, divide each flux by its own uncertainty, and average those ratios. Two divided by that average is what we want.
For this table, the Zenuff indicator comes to 0.185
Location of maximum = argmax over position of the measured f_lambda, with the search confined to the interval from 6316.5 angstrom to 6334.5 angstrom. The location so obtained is 6328.0 angstrom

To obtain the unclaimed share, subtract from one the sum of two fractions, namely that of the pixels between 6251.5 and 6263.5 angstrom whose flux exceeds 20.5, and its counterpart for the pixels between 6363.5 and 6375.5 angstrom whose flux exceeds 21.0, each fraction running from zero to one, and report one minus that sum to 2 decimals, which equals 0.42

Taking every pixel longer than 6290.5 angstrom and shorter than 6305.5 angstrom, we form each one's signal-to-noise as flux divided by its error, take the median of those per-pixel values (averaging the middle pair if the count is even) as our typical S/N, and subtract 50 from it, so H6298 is -40.8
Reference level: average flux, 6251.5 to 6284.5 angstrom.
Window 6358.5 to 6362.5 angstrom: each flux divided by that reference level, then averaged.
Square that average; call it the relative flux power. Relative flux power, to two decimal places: 0.98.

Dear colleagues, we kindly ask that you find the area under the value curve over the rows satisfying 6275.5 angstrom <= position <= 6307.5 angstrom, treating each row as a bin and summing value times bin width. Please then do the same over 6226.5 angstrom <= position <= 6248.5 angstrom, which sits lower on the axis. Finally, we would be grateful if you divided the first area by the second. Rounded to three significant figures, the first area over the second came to 1.56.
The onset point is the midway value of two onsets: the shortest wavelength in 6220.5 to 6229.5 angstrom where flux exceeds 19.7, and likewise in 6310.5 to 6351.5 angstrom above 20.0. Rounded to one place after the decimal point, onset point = 6266.0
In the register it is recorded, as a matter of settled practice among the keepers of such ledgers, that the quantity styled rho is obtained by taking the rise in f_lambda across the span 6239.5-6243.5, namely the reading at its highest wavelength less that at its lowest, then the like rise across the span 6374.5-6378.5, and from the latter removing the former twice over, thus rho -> 4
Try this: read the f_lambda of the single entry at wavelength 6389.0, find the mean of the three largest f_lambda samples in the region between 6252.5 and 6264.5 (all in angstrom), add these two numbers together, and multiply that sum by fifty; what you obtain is 2073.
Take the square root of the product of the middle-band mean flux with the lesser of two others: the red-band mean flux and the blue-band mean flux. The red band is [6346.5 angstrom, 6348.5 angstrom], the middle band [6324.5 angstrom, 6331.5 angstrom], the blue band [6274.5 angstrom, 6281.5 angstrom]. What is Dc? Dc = 19.5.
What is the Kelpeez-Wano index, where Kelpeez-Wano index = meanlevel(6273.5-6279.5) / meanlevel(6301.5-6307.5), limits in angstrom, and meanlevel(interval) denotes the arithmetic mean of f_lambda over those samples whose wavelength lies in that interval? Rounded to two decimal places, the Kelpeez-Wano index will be 0.95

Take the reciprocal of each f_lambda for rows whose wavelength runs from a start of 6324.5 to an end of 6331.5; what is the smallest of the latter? 0.044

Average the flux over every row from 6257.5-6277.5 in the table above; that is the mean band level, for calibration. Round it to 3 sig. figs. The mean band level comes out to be 20.3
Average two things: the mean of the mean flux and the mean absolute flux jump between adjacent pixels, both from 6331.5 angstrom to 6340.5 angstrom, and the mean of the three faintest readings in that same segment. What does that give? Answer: 14.0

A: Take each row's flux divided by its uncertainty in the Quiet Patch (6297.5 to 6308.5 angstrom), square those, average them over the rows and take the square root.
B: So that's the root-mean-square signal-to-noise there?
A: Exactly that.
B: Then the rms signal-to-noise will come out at 9.9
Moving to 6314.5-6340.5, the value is 12.0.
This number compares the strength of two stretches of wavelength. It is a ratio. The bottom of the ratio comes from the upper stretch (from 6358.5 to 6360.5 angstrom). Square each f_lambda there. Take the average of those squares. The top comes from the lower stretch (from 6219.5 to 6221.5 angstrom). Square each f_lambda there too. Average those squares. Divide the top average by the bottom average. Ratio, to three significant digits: 1.11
